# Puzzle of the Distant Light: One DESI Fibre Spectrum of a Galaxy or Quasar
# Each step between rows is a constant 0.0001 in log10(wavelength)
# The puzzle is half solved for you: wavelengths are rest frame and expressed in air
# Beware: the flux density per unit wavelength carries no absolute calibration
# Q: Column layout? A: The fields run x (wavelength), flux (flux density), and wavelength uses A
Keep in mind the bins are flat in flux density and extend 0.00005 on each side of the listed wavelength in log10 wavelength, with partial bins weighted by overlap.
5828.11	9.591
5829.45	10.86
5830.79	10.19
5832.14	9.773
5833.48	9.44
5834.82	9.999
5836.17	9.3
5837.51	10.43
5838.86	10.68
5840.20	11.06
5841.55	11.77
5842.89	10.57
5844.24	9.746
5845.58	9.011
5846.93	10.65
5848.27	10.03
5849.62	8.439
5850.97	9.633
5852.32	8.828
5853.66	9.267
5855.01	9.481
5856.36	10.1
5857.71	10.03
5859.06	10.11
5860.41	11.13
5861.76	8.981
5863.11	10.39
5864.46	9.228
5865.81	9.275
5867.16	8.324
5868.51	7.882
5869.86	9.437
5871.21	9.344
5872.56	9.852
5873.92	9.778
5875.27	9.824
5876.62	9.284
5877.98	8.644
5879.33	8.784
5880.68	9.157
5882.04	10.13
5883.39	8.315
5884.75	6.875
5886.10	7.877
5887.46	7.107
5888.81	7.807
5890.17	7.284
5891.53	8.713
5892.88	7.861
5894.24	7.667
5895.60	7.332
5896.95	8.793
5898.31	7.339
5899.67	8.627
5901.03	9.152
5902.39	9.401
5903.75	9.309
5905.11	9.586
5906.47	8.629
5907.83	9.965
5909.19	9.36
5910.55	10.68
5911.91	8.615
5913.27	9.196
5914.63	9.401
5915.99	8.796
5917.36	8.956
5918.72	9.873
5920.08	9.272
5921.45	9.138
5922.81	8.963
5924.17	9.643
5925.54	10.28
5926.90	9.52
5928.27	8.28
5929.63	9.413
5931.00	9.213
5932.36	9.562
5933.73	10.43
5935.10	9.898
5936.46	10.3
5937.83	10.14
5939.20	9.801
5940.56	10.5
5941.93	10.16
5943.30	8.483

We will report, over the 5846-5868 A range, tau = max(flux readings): 11.13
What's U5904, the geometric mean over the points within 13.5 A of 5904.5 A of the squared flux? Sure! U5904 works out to 78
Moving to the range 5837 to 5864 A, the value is 100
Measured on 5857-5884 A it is 88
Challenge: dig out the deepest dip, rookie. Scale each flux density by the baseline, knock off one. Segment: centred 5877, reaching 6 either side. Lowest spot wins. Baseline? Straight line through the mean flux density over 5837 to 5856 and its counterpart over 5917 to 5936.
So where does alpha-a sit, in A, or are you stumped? 5877.98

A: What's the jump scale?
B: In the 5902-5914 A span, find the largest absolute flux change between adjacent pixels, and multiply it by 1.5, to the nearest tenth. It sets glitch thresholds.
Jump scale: 3.1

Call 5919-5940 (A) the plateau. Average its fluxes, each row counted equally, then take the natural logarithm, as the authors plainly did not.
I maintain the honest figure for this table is 2.26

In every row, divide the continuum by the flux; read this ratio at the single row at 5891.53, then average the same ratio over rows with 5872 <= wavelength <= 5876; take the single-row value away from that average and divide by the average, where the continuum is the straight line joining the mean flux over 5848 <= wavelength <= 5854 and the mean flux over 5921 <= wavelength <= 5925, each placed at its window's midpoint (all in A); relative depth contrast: -0.13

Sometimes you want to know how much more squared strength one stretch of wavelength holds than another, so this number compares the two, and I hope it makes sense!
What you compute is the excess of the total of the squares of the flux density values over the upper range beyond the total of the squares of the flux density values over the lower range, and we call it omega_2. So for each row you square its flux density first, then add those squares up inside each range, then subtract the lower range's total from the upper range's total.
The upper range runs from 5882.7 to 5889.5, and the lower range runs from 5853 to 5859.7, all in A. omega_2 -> -191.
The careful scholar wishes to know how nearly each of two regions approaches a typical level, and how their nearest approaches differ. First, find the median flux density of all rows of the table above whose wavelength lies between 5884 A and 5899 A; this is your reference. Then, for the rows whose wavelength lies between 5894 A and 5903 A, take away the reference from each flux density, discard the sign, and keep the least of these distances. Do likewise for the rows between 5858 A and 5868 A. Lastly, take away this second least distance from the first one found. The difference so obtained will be -0.7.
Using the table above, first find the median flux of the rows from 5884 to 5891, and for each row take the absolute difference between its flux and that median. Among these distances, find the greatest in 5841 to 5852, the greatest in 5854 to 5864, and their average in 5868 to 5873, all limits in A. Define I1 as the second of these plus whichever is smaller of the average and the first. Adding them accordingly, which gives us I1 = 5.7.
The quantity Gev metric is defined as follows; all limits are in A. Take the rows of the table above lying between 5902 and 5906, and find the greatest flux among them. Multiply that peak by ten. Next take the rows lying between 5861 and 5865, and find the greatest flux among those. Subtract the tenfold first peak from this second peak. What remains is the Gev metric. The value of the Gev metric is -85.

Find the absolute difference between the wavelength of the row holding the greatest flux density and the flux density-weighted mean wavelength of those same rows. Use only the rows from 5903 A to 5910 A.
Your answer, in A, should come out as 1.3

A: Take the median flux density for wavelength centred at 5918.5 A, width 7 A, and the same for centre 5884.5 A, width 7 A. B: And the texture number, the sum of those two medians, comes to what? 17.0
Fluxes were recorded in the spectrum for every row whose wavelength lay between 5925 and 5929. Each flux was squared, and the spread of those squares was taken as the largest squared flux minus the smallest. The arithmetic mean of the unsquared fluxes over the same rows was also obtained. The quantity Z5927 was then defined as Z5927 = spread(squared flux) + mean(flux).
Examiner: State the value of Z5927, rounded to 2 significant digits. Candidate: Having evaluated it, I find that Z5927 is 46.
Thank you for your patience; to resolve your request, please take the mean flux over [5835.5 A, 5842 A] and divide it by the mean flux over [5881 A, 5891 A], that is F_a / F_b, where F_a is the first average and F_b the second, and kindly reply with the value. 1.3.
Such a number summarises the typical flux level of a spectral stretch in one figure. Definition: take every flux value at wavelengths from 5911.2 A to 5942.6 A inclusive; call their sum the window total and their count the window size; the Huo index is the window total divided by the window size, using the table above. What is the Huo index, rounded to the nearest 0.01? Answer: 9.54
